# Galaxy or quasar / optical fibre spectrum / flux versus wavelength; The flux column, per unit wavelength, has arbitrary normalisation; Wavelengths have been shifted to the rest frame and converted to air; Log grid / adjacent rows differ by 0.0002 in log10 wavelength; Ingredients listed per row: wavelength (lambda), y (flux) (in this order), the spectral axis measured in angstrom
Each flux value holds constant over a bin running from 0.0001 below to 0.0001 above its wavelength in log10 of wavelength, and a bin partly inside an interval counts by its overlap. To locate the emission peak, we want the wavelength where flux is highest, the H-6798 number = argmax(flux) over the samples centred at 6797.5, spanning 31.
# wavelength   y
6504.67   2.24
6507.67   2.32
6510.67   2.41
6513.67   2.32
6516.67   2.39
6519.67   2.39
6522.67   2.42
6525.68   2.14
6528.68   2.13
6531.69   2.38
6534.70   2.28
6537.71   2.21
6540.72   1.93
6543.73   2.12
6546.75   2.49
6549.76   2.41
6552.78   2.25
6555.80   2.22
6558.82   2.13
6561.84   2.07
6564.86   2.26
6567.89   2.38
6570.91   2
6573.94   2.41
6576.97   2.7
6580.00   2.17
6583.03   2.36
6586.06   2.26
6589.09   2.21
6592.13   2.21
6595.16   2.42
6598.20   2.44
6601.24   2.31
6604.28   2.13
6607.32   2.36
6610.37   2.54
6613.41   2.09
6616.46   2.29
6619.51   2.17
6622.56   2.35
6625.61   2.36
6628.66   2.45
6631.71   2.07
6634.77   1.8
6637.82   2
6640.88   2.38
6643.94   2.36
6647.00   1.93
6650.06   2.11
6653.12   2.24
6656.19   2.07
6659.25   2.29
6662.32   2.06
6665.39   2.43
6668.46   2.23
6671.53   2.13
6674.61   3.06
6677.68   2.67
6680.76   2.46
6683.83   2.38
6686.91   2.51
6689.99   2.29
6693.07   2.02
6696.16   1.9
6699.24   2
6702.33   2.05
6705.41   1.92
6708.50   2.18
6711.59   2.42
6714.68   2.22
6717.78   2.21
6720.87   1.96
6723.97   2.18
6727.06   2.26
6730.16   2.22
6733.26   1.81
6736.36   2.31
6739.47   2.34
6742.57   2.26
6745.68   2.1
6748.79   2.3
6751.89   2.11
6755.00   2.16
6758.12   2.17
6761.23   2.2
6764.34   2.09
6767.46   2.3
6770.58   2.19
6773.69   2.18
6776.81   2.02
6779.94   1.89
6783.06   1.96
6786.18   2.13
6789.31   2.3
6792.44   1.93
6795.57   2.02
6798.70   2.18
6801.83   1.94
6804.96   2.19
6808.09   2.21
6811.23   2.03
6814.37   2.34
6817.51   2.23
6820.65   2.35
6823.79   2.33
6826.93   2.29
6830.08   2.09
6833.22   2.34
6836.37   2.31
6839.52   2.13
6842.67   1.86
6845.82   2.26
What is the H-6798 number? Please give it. 6789.31 angstrom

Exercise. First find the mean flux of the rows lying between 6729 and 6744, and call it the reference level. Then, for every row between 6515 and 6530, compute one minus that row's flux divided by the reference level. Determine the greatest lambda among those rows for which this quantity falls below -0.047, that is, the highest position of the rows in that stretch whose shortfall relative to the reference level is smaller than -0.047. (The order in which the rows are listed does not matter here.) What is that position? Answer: 6522.67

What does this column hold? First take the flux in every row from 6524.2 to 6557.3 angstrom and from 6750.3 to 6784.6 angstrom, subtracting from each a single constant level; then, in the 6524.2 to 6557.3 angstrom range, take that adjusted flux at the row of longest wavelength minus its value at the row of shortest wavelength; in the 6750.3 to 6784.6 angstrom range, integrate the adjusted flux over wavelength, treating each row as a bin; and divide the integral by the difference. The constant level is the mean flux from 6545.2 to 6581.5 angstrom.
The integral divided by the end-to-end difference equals -75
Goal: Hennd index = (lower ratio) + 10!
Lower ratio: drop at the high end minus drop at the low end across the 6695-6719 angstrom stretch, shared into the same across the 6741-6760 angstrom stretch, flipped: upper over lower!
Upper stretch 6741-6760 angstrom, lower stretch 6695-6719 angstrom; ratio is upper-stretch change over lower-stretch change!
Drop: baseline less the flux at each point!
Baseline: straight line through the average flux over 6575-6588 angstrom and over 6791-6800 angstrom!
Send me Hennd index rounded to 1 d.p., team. 9.8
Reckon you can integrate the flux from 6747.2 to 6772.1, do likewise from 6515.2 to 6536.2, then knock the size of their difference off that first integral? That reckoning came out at 48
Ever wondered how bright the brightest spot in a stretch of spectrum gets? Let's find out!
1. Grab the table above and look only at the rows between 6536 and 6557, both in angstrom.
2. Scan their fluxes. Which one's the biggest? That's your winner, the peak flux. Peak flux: 2.49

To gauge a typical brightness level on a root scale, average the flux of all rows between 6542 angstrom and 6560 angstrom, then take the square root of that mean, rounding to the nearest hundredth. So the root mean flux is 1.51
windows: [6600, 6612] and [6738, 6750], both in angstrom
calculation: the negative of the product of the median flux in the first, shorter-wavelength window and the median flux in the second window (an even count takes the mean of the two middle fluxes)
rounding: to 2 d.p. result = -5.32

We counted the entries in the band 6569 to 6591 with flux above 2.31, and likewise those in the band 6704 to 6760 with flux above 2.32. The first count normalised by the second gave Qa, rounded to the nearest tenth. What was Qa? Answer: 1.5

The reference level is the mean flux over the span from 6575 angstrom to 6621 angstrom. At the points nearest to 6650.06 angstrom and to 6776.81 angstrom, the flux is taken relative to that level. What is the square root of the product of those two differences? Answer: 0.242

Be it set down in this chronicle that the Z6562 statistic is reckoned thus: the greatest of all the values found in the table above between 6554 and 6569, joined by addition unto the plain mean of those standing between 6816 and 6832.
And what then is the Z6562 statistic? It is 4.64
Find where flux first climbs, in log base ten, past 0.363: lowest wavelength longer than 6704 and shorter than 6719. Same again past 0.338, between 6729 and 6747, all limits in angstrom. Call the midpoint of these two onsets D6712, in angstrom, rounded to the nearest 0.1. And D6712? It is 6720.9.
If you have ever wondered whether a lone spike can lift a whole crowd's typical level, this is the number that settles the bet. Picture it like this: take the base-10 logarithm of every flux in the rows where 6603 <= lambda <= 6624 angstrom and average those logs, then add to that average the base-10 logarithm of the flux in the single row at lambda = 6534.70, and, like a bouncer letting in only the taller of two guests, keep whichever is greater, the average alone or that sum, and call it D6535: 0.714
